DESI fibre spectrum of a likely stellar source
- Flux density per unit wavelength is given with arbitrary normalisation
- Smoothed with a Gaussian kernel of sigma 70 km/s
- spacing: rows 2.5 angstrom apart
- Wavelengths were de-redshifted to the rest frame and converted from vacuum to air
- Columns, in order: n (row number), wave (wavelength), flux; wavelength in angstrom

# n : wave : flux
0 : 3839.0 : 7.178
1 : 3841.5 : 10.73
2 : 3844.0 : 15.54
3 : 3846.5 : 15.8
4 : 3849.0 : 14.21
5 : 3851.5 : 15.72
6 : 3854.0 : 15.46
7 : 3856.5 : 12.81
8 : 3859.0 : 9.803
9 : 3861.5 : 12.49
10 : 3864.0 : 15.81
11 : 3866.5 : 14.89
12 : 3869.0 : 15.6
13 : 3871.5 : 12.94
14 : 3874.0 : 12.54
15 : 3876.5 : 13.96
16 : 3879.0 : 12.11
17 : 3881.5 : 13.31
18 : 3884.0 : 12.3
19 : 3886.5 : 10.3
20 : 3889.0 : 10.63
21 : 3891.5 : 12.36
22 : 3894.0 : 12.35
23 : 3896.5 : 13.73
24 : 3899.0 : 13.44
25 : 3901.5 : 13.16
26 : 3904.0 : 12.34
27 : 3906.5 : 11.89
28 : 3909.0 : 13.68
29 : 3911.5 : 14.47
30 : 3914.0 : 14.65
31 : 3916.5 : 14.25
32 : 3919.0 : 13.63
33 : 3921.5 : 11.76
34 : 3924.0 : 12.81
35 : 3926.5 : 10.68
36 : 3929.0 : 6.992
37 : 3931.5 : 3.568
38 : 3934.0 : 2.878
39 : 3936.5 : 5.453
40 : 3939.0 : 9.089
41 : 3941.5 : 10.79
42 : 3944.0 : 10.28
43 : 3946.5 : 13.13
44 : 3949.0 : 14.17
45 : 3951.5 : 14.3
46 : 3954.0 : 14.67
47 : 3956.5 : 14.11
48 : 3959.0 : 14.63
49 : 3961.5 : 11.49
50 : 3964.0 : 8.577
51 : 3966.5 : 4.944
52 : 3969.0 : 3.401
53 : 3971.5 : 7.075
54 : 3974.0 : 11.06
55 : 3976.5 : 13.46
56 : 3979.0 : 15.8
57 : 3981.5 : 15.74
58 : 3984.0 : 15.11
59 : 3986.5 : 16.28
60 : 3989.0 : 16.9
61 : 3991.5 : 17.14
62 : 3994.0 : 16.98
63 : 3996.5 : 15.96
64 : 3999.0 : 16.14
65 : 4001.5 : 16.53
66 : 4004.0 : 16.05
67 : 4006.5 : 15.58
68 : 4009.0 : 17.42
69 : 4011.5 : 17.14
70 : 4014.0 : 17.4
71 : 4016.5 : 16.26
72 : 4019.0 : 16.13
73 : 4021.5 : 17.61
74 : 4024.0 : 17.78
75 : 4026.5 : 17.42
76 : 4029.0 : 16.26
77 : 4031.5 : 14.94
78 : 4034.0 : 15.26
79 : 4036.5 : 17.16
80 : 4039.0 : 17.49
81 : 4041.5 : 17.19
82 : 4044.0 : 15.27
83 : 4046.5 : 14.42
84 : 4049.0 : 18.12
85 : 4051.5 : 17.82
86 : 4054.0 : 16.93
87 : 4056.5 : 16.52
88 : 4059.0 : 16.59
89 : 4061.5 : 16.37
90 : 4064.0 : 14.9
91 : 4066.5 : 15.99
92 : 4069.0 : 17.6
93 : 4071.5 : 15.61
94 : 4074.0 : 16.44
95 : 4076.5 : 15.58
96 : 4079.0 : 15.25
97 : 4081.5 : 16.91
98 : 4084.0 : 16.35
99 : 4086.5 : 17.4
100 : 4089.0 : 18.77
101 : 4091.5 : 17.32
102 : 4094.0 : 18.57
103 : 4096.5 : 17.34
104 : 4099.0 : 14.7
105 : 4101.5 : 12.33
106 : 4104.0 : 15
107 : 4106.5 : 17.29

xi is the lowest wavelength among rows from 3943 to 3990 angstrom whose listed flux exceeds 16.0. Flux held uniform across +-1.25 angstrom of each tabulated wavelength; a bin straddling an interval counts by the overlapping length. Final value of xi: 3986.5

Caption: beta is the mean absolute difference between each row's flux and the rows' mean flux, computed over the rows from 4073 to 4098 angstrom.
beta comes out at 0.9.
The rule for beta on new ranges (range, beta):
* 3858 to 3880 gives 1.5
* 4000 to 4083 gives 0.8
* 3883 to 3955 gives 2.4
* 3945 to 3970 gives 3.4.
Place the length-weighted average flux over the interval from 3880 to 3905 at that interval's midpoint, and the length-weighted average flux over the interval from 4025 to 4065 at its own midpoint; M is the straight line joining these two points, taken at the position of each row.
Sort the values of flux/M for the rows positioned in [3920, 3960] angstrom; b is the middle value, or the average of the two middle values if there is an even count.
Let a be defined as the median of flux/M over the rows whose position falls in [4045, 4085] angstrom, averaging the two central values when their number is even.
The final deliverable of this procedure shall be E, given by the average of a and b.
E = 0.91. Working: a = 0.96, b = 0.85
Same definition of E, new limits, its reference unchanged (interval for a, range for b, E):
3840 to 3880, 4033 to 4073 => 1.10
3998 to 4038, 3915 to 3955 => 0.95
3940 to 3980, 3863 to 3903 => 0.96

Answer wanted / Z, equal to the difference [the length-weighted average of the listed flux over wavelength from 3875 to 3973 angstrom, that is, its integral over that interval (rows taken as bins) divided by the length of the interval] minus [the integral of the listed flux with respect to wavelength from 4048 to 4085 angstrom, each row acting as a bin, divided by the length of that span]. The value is -5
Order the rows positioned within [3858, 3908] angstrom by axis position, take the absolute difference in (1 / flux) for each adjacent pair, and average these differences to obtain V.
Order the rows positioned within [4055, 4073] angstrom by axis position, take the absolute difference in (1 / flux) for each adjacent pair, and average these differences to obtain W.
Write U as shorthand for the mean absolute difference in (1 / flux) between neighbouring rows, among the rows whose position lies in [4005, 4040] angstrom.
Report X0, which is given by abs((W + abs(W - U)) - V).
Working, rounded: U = 0.003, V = 0.0077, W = 0.0041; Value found 0.0025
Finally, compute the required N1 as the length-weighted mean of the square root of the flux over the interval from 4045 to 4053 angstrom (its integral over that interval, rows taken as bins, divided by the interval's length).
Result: 4.09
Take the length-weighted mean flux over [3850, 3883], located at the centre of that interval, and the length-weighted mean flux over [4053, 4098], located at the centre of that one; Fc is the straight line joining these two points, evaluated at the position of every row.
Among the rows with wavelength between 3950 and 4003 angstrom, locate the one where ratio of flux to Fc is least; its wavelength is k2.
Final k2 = 3969.0 angstrom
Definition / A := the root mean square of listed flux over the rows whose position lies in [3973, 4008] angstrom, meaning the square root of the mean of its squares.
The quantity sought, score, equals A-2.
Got 13.7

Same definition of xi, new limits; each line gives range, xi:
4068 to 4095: 4069.0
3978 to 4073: 3986.5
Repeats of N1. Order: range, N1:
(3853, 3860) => 3.55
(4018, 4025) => 4.14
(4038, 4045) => 4.08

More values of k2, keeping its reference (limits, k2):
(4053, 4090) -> 4064.0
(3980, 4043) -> 4031.5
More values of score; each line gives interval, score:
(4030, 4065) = 14.4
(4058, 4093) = 14.5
